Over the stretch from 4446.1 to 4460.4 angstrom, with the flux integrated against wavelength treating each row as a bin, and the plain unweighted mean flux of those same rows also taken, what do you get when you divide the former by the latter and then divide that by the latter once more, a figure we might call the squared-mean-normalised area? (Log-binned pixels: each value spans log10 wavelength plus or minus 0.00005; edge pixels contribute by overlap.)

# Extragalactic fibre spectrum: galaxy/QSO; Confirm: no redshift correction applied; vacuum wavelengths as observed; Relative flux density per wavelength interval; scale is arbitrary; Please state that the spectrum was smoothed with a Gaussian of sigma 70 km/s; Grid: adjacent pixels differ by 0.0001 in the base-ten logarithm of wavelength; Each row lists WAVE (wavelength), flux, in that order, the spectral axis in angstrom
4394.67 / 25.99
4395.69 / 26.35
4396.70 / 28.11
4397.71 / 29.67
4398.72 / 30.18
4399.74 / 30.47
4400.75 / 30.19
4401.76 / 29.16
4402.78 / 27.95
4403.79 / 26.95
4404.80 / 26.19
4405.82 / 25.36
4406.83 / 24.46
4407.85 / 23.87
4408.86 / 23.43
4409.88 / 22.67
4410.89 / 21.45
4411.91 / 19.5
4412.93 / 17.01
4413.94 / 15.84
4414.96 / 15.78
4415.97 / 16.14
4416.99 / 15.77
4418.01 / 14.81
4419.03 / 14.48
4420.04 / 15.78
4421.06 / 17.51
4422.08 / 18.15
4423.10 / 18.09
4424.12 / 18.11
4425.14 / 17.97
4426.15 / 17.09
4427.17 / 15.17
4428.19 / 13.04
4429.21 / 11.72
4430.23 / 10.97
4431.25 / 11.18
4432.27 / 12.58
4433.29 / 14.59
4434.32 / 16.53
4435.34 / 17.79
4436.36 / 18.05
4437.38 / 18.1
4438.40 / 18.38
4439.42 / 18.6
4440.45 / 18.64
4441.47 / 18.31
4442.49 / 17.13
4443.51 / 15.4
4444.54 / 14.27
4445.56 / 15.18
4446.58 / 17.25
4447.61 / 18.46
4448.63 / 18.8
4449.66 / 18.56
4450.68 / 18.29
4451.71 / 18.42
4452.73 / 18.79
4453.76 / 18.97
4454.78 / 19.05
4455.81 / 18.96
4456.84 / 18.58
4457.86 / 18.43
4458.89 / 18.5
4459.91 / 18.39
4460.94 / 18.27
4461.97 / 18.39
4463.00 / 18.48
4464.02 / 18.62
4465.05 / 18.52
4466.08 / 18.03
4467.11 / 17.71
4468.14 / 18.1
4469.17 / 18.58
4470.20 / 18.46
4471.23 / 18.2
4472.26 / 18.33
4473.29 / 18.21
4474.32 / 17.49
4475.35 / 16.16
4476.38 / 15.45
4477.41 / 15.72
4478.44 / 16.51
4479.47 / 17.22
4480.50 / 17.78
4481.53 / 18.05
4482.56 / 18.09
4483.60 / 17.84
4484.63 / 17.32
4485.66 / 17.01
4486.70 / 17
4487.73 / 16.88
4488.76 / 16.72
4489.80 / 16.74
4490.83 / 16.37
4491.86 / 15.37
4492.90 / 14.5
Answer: 0.77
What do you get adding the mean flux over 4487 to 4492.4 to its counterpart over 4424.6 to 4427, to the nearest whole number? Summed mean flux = 34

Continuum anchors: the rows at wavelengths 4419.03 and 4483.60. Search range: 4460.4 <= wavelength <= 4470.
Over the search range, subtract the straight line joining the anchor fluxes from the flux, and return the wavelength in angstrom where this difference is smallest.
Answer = 4467.11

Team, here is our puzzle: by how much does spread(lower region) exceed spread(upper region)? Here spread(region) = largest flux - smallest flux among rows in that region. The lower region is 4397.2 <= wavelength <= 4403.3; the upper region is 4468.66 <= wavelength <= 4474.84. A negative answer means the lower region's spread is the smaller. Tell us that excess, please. 1.4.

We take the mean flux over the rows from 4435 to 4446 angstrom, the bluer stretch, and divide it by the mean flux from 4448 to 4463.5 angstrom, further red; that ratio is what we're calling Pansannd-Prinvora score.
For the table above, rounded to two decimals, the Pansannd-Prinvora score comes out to 0.93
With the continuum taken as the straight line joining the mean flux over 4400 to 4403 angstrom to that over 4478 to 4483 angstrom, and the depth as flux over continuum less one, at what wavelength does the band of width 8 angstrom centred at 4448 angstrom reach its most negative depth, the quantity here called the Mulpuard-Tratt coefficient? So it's 4444.54 angstrom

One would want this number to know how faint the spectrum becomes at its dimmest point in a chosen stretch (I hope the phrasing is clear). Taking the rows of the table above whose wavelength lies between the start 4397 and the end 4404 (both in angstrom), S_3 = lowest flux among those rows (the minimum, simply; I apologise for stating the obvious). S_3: 26.95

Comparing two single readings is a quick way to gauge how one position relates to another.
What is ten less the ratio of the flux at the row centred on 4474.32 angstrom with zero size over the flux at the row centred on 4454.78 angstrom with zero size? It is 9.08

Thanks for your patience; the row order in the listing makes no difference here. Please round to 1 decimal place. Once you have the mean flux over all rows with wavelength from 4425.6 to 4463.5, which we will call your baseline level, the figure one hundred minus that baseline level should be 83.0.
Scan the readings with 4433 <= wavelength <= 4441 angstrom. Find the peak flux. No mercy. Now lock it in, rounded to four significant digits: 18.64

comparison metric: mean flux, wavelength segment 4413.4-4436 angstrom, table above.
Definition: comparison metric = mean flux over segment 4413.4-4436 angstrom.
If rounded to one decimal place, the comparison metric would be 15.4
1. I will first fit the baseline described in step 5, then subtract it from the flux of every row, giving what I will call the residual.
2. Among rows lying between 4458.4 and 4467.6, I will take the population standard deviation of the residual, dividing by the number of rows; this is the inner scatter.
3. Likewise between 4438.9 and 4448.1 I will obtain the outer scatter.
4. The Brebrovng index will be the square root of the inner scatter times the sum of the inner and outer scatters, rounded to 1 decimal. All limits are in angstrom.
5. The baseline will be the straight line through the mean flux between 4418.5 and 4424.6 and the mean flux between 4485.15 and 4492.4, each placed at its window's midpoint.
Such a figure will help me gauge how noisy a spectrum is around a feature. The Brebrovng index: 0.7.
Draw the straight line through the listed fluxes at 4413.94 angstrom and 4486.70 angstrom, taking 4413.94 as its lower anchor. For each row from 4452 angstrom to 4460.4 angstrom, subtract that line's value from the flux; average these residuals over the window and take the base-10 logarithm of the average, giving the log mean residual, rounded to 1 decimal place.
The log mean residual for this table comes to 0.3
